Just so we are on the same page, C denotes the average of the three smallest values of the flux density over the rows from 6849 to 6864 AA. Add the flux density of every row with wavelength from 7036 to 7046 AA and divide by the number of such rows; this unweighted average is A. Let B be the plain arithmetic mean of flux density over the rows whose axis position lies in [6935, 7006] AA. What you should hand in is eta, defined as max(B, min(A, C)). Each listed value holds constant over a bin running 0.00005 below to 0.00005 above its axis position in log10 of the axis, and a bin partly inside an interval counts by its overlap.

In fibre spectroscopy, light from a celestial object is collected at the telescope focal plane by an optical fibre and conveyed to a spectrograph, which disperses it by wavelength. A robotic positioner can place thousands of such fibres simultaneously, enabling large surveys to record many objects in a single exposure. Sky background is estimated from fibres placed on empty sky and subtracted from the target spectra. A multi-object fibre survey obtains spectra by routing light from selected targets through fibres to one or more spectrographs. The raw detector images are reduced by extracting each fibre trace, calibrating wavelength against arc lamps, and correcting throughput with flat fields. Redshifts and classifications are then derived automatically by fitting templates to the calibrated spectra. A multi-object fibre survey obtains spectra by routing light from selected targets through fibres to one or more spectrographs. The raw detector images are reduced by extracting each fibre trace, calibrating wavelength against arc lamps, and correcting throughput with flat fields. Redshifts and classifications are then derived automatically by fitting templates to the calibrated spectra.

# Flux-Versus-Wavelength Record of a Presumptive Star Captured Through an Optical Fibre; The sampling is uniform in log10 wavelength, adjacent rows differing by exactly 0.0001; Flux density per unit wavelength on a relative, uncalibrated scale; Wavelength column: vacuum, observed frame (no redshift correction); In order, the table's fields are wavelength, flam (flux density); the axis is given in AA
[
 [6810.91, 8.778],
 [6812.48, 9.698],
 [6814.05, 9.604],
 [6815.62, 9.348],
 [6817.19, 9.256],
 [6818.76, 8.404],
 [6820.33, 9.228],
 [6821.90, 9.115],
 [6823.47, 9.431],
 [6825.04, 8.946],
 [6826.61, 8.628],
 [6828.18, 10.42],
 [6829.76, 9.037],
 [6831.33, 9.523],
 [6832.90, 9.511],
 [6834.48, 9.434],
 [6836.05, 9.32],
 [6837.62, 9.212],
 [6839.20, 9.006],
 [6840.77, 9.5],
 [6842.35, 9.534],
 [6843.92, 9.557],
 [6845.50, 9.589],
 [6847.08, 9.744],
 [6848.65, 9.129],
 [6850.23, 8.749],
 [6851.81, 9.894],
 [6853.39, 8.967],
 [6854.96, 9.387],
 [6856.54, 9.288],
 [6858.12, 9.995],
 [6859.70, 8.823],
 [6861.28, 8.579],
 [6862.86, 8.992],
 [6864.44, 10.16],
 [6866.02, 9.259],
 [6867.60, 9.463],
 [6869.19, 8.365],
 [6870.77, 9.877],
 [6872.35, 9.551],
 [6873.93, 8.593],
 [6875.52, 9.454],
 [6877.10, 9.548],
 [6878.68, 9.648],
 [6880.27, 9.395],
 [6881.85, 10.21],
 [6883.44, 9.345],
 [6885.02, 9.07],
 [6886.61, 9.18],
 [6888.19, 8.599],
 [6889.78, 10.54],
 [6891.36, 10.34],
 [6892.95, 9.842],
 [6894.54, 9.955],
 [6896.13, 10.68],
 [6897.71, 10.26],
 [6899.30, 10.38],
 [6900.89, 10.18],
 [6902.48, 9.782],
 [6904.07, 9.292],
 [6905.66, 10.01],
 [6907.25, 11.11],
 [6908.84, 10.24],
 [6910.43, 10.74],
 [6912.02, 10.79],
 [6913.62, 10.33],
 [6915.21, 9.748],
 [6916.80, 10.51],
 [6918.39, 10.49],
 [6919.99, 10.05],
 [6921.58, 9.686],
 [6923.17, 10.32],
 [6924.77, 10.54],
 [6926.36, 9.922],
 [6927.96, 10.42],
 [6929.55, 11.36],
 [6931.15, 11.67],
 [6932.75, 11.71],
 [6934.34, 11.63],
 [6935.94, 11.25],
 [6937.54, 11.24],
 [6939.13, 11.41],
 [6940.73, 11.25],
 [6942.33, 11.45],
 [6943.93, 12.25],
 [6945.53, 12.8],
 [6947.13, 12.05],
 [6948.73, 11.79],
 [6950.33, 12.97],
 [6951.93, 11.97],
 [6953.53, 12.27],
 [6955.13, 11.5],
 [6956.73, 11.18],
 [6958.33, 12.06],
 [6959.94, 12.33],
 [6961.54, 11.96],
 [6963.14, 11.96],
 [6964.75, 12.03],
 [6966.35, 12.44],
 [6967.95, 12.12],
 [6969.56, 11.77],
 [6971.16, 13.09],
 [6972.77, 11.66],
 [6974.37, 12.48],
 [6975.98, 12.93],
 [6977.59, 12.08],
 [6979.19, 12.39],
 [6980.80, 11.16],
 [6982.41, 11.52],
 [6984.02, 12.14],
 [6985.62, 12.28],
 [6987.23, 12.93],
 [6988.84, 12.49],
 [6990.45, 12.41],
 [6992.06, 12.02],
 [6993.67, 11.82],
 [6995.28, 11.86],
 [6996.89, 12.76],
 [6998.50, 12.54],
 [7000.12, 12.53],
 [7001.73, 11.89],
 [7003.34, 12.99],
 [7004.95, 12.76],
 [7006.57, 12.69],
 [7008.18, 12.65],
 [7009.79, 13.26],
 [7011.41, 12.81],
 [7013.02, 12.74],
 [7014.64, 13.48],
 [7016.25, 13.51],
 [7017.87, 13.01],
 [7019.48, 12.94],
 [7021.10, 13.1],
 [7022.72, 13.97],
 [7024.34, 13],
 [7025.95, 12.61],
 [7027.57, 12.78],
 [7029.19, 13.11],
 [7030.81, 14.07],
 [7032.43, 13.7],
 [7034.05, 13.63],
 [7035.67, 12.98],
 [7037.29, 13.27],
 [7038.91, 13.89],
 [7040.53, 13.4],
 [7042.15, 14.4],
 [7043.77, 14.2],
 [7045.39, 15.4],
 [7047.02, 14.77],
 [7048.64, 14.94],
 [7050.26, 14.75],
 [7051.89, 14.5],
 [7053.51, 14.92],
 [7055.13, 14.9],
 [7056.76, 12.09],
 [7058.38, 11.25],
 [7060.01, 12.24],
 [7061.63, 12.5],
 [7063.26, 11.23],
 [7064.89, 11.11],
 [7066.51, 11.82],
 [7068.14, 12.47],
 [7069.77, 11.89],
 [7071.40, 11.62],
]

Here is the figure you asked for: 12.1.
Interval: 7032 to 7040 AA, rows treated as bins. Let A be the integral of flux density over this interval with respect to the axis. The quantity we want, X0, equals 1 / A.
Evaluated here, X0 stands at 0.009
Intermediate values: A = 108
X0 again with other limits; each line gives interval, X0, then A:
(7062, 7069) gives 0.012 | 82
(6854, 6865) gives 0.010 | 102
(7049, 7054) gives 0.014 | 74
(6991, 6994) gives 0.028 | 36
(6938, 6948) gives 0.008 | 118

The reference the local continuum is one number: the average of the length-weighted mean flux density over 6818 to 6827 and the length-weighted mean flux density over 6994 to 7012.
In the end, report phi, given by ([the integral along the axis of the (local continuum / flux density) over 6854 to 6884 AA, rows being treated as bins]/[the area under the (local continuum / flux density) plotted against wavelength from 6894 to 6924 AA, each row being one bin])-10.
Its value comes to -8.90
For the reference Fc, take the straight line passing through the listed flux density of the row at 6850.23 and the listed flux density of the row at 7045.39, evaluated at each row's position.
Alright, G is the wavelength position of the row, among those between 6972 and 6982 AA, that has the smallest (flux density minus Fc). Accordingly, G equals 6980.80 AA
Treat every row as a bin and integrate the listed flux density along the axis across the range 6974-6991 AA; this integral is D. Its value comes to 208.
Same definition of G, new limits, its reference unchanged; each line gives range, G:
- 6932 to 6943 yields 6940.73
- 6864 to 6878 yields 6869.19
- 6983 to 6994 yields 6993.67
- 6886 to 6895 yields 6888.19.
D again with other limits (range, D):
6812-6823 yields 102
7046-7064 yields 243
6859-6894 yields 329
